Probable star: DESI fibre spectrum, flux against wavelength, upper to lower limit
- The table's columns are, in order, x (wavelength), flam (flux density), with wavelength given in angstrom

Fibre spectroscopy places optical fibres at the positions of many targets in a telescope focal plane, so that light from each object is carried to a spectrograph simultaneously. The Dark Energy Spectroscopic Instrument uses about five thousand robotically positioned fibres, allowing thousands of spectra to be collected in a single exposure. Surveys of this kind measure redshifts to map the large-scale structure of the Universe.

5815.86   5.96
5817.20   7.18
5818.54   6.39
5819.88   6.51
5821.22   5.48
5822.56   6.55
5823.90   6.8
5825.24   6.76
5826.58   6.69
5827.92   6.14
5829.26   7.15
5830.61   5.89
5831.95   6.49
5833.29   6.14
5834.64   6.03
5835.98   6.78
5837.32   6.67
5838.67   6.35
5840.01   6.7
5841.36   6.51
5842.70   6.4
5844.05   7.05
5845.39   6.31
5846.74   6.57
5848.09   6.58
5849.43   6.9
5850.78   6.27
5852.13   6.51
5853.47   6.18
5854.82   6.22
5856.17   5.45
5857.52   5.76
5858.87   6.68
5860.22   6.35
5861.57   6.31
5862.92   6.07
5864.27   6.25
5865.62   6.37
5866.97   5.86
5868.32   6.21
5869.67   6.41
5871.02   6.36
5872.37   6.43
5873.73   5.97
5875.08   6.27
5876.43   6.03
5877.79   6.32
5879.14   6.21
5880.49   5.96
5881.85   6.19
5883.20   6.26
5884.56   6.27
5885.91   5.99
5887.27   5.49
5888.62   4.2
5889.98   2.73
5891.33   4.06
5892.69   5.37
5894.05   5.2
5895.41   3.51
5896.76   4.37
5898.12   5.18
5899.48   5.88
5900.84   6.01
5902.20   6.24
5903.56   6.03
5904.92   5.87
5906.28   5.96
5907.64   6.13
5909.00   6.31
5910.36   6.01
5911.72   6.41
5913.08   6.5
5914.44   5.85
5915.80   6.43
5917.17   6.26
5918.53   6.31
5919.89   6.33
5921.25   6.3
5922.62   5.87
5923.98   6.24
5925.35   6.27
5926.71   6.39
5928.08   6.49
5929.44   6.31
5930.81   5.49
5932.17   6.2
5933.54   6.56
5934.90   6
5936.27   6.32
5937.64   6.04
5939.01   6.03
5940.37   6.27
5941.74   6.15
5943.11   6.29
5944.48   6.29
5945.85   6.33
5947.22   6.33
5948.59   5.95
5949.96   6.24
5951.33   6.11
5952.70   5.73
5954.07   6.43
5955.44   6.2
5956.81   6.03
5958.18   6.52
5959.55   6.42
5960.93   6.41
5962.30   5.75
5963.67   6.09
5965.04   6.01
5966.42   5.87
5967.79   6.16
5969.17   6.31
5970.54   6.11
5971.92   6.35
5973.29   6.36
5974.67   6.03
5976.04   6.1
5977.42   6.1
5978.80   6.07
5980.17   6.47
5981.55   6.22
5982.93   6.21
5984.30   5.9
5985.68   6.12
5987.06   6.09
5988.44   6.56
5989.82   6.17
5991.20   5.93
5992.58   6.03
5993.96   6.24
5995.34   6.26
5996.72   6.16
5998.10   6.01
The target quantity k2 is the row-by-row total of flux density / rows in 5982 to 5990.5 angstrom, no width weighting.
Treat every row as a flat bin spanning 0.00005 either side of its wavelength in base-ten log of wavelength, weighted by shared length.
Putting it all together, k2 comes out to 37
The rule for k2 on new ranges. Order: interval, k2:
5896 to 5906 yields 40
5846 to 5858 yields 56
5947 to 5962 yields 68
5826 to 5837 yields 51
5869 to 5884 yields 68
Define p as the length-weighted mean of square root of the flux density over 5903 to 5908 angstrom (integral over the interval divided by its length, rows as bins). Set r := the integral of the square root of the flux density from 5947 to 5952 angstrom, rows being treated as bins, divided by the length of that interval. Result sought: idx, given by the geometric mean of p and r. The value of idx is 2.46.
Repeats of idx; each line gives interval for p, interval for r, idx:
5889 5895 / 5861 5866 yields 2.27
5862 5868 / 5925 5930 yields 2.50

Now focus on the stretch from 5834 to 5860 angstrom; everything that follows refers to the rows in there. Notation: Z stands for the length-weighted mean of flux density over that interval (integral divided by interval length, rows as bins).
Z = 6.42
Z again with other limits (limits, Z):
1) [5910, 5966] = 6.20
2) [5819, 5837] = 6.42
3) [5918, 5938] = 6.21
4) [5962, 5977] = 6.11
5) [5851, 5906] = 5.78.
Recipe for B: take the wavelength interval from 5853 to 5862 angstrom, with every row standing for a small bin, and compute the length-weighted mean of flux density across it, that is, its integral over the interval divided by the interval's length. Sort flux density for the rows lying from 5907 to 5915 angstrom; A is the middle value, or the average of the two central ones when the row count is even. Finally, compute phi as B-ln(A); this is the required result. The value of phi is 4.30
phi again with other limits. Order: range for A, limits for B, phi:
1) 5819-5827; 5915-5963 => 4.32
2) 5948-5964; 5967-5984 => 4.38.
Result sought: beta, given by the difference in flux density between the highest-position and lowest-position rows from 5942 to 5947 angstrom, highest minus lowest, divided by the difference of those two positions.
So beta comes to 0.01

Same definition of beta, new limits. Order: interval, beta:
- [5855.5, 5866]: 0.10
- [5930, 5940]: 0.07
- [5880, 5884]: 0.11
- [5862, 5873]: 0.04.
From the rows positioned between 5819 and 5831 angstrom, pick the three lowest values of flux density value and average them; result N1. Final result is 5.84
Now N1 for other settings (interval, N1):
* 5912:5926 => 5.99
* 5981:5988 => 6.04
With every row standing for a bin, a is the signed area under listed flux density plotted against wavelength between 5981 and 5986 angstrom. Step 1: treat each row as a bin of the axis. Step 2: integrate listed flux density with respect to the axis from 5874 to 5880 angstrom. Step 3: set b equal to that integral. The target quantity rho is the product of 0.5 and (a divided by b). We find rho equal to 0.41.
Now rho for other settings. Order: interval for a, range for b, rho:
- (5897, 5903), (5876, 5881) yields 0.56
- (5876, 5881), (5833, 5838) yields 0.48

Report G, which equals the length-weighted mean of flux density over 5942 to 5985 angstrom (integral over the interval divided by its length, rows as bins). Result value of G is 6.17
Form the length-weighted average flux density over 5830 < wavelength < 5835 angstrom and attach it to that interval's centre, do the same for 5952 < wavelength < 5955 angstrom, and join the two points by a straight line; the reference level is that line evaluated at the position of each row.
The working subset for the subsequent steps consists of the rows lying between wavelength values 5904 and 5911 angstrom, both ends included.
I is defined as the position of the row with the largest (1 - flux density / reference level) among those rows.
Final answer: 5904.92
